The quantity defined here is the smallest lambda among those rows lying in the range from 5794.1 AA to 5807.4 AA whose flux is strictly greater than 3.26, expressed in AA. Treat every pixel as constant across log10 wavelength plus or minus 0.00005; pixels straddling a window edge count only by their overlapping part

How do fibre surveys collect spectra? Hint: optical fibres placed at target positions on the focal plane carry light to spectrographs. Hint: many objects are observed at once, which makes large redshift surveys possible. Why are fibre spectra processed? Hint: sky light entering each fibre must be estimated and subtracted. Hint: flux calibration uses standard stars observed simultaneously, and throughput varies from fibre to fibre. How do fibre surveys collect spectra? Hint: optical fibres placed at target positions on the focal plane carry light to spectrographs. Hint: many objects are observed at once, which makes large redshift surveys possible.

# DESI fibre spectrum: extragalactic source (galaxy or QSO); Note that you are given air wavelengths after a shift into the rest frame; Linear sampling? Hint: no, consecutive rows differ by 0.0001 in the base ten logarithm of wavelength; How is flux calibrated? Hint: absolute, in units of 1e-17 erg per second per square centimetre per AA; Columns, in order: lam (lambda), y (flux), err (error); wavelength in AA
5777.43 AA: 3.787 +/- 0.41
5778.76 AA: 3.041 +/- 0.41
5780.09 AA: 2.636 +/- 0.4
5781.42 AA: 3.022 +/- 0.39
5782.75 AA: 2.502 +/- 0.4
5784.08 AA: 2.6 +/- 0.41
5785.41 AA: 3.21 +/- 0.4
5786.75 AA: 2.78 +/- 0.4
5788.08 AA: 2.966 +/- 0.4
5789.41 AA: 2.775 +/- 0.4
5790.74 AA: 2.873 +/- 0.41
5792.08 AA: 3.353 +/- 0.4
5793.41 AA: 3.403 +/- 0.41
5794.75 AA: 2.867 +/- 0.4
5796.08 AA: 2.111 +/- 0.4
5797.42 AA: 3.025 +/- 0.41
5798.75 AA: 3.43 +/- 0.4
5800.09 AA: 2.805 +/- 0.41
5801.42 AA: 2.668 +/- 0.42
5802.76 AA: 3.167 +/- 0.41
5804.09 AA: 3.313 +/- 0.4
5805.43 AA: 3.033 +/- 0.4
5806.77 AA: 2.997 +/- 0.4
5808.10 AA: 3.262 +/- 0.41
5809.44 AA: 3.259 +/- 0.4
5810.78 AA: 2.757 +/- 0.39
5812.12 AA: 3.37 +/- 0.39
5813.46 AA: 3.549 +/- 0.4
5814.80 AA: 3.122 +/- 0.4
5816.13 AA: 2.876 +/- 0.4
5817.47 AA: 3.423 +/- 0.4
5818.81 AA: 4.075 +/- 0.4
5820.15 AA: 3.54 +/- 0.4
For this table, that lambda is 5798.75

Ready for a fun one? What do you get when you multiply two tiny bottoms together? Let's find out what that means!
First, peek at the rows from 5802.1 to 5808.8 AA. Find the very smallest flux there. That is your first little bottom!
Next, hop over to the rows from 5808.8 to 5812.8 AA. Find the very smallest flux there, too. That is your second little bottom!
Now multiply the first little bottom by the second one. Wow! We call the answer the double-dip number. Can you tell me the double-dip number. 8.3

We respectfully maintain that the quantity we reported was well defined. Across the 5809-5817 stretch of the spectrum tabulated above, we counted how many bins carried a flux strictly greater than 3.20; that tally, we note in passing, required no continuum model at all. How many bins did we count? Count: 3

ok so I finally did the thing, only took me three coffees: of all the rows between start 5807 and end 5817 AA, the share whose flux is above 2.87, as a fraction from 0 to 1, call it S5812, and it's 0.86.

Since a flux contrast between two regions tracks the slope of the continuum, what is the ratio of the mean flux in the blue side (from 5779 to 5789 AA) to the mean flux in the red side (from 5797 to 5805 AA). 0.92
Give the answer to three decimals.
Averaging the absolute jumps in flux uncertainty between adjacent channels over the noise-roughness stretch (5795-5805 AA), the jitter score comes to 0.010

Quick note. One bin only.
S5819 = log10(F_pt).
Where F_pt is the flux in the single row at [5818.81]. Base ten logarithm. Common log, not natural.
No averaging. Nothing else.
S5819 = 0.610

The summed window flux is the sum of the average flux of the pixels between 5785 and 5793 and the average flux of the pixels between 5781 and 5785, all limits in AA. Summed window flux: 5.7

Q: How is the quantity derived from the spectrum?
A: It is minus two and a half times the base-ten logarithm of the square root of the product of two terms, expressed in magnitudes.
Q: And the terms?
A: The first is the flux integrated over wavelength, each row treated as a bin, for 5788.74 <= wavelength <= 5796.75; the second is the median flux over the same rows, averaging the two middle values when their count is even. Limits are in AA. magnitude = -2.28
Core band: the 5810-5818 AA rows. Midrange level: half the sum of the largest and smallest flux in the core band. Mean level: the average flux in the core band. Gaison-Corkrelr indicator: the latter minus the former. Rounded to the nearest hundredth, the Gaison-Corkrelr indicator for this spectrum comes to 0.03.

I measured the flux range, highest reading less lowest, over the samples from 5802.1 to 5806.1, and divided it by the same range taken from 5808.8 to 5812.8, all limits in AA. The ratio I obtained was 0.5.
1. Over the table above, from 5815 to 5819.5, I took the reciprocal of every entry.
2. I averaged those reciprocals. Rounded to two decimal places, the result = 0.30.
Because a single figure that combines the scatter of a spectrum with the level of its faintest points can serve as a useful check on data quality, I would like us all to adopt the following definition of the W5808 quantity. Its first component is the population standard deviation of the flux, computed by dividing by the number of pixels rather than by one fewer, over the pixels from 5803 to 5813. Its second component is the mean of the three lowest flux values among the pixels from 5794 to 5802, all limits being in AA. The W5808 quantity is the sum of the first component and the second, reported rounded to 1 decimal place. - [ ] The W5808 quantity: 2.7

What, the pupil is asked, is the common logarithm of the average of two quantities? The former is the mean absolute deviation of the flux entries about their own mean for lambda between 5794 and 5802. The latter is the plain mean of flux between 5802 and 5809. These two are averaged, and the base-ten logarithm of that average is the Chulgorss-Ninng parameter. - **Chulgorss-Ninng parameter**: 0.236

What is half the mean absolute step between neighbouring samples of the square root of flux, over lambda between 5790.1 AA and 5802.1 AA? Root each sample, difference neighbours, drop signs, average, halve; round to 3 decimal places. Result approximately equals 0.072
